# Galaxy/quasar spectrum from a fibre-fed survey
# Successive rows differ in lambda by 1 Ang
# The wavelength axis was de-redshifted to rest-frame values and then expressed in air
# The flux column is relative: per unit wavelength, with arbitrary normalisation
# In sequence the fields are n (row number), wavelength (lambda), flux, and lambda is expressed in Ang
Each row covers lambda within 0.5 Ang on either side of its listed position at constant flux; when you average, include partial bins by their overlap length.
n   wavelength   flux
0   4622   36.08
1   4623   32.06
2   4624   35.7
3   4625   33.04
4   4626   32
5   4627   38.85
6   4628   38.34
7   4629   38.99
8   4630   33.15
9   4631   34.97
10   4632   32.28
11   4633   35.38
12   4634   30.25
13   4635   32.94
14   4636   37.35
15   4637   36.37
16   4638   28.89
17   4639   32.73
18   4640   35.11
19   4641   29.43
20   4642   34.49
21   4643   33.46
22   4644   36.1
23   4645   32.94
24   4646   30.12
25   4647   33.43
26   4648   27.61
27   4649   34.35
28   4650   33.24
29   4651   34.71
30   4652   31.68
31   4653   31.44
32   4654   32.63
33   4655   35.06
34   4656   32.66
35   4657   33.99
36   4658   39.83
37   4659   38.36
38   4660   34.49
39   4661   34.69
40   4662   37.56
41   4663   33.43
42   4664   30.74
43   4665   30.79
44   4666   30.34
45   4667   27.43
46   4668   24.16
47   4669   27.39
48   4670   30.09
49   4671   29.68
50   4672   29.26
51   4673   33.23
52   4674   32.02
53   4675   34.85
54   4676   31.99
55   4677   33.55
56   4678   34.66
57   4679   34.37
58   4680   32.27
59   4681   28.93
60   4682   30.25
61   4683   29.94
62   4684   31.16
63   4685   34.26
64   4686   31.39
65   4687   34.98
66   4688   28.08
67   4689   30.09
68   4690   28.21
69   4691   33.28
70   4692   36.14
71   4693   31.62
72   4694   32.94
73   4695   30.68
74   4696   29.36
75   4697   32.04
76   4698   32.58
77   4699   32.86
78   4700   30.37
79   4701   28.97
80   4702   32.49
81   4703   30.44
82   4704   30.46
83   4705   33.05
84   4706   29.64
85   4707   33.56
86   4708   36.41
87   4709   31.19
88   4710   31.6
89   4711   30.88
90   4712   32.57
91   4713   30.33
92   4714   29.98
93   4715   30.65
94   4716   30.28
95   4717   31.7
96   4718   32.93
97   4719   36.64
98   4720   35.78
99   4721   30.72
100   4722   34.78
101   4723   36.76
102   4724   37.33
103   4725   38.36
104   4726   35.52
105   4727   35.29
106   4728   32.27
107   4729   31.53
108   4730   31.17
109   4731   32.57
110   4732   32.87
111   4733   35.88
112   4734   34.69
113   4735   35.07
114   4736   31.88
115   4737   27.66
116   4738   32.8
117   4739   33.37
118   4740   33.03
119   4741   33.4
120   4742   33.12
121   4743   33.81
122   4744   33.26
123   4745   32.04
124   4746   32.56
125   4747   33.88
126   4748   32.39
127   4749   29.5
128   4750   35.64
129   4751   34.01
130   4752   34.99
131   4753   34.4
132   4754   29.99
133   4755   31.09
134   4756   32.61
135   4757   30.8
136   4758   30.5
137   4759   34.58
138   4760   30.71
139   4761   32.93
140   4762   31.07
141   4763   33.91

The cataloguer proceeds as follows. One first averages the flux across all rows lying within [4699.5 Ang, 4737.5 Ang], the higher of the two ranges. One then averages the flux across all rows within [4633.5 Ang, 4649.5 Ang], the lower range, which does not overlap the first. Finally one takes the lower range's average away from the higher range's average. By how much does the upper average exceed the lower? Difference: -0.1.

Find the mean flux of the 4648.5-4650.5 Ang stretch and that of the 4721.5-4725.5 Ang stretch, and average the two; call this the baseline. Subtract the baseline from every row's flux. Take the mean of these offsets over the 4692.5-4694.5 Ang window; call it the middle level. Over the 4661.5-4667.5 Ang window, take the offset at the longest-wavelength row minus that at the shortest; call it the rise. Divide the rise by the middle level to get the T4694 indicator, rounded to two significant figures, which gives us 3.4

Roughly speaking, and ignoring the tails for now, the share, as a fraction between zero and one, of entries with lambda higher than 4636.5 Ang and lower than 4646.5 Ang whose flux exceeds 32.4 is 0.70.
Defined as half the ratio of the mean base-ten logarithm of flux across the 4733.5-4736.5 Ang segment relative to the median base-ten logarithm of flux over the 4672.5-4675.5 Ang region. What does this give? 0.503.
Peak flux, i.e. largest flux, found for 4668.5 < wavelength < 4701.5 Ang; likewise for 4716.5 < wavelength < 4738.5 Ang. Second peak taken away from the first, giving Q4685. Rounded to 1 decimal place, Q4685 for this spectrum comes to -2.2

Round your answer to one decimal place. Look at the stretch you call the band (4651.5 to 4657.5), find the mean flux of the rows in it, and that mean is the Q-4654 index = 32.9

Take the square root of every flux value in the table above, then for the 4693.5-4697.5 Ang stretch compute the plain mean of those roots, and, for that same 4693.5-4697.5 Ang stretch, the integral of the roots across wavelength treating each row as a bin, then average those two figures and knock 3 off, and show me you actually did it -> 11.0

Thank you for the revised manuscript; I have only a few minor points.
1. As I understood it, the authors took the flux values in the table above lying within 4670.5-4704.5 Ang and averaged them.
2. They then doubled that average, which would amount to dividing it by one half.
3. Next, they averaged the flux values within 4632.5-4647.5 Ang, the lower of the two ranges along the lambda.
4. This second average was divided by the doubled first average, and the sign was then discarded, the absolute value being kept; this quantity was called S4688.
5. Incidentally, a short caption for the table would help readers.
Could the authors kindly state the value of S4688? 0.525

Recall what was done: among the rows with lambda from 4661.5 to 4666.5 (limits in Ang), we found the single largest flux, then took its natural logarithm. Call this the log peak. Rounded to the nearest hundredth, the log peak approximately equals 3.63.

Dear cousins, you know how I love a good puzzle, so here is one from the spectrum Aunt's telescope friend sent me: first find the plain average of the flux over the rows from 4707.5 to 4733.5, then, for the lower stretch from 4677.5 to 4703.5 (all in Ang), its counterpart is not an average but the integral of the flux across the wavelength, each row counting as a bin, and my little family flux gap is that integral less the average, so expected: 789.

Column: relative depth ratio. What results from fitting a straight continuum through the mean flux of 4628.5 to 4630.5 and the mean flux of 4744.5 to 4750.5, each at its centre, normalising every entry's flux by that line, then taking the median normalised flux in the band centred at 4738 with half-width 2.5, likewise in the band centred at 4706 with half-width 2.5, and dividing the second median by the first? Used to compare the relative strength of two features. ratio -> 0.98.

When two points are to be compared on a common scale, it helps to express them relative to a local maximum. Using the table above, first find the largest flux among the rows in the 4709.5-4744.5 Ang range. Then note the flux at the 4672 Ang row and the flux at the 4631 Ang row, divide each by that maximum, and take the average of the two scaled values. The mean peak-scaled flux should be 0.837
